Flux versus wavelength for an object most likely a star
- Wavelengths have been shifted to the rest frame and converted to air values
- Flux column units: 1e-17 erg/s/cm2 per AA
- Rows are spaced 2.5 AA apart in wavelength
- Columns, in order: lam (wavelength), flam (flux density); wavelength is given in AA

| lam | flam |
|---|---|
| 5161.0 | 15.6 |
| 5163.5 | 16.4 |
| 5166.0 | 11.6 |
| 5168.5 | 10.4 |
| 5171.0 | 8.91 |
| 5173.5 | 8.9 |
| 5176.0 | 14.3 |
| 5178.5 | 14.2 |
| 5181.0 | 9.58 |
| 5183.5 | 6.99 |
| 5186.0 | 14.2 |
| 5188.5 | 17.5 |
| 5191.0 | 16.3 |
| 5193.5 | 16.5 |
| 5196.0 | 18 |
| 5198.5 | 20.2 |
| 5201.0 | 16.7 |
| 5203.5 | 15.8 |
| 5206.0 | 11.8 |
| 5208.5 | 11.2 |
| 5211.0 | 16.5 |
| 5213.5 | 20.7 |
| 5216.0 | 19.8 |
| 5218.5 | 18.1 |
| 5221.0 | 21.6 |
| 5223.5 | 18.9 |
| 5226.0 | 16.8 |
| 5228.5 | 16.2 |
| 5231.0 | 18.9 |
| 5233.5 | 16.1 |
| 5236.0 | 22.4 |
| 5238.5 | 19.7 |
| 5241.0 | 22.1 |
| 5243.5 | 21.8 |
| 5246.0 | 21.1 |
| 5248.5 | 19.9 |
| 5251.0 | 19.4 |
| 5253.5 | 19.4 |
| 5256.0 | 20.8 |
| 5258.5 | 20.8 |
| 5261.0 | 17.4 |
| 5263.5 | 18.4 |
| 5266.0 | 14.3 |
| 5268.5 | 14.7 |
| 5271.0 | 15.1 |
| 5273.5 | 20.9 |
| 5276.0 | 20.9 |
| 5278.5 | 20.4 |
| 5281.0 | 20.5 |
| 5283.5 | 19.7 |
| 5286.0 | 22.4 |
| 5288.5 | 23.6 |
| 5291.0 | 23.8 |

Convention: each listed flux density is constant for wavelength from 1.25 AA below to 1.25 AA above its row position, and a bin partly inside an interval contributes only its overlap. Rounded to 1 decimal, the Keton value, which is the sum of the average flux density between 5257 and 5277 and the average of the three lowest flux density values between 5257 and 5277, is 32.5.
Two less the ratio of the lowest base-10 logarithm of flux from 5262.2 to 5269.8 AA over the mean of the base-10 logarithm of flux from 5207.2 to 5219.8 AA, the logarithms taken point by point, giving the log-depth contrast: 1.06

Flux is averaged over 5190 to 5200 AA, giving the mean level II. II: 18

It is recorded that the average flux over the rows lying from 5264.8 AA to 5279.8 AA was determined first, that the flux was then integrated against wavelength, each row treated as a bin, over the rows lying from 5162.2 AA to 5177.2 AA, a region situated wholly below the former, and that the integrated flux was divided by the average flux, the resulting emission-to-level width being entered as 10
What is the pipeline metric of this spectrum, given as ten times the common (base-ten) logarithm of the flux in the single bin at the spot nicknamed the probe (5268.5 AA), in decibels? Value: 11.7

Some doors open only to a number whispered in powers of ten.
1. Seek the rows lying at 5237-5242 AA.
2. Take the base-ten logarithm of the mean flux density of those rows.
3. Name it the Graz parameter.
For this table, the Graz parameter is 1.32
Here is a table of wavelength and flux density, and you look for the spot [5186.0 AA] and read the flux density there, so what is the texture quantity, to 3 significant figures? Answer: 14.2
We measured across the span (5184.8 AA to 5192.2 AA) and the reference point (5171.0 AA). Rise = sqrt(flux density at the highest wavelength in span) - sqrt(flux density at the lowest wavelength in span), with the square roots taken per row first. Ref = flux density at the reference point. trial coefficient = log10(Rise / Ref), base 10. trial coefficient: -1.52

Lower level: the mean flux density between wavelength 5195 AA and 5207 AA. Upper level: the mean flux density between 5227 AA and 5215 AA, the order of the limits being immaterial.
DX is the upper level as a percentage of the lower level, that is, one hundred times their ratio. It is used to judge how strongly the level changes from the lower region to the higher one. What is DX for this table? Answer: 115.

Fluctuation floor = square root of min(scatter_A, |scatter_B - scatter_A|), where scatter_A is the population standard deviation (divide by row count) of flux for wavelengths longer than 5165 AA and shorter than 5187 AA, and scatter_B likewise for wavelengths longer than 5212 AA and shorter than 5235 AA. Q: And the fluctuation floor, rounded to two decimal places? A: 0.85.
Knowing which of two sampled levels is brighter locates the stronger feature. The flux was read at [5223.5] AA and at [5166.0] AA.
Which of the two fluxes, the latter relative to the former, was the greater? 19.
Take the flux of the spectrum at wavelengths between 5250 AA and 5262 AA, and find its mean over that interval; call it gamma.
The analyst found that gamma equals 19.6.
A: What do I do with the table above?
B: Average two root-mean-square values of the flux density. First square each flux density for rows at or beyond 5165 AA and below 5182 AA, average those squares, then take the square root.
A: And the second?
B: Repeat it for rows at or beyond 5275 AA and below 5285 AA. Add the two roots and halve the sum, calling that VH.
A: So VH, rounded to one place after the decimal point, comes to 15.9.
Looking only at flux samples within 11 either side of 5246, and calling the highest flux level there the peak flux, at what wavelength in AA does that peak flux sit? 5236.0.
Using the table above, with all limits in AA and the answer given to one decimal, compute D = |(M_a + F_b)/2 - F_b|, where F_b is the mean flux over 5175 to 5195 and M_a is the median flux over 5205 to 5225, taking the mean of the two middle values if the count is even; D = 2.4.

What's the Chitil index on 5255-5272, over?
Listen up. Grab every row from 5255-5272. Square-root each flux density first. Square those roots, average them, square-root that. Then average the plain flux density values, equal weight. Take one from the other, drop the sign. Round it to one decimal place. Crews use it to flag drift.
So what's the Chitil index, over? 13.2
